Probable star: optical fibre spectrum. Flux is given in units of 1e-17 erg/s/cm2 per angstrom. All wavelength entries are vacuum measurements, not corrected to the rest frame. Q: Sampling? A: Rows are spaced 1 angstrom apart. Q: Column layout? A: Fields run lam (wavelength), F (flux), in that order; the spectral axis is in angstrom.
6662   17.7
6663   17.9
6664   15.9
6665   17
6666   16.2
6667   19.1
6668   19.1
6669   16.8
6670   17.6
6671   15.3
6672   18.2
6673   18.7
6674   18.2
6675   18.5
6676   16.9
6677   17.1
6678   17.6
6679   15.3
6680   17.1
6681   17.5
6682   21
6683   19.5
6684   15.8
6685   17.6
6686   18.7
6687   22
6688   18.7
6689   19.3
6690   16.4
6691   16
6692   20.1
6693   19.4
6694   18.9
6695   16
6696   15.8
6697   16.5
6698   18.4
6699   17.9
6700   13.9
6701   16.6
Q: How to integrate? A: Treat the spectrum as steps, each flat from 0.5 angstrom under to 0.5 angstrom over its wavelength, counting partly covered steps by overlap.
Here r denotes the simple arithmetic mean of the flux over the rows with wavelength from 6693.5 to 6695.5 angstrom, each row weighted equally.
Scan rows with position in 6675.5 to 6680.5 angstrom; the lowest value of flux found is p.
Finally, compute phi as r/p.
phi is 1.14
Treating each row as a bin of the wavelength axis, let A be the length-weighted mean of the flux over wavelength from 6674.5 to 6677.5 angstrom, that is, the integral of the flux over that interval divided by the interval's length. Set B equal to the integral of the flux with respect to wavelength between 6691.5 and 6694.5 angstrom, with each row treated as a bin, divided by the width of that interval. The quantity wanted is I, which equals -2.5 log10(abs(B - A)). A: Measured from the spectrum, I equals -0.7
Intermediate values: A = 17.5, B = 19.5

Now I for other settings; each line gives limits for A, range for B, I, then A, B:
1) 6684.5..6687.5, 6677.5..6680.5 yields -1.1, 19.4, 16.7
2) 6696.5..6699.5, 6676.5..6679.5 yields 0.1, 17.6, 16.7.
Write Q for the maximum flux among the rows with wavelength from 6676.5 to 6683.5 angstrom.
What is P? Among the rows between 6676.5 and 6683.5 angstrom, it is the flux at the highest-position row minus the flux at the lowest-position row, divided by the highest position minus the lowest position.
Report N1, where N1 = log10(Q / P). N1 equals 1.7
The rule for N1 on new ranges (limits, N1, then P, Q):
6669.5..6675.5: 2.0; 0.2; 18.7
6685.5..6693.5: 2.3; 0.1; 22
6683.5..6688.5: 1.5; 0.7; 22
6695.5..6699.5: 1.4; 0.7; 18.4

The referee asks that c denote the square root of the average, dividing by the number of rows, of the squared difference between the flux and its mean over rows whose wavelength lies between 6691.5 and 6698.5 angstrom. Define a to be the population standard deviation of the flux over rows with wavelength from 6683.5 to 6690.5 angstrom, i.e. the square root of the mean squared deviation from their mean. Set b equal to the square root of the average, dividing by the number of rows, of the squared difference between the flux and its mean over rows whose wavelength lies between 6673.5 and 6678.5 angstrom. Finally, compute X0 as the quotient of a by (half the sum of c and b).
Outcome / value 1.70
